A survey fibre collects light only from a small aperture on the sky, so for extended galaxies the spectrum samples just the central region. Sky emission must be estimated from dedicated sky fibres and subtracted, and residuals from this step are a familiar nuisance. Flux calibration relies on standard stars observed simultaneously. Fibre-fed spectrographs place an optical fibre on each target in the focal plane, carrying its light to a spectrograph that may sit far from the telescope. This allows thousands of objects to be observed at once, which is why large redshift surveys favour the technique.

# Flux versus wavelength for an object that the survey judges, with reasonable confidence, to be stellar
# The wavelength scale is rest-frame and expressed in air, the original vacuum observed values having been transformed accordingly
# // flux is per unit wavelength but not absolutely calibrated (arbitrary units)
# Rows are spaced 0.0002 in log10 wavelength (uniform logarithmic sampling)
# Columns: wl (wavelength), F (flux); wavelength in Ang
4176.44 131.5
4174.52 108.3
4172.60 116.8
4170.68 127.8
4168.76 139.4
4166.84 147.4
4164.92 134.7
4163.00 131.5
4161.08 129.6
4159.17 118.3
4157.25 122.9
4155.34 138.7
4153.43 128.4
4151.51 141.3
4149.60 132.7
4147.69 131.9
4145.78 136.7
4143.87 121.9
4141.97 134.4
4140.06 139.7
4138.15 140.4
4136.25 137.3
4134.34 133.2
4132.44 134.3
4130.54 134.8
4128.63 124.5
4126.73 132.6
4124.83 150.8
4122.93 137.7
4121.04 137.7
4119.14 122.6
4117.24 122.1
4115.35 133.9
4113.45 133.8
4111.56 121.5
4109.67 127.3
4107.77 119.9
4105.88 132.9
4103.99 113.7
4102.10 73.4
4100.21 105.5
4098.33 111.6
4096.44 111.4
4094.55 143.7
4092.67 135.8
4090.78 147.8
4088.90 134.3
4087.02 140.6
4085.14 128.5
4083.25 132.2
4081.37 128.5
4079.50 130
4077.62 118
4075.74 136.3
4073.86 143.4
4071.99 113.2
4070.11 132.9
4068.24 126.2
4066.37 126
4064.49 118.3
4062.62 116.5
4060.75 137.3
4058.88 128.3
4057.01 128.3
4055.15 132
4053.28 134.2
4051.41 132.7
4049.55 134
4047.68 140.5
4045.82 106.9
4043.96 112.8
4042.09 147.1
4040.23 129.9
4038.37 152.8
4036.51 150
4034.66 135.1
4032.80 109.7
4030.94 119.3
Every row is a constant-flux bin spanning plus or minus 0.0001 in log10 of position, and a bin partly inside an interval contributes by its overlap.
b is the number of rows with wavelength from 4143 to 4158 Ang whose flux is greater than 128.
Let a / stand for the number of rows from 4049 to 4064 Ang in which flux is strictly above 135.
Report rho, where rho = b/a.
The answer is 6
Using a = 1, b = 6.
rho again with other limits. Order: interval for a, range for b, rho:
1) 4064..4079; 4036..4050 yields 3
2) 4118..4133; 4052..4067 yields 2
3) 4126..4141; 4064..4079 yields 1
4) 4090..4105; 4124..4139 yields 2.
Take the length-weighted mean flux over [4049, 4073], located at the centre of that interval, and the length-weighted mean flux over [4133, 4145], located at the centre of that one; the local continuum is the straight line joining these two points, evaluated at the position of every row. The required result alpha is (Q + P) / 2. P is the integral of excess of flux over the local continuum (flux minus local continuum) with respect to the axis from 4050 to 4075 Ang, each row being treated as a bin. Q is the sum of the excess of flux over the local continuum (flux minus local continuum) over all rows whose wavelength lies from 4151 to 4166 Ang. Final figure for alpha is -12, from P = 20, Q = -44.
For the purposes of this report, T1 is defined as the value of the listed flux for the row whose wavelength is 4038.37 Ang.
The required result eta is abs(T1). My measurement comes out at 153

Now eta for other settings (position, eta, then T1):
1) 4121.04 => 138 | 137.7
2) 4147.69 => 132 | 131.9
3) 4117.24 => 122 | 122.1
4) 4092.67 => 136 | 135.8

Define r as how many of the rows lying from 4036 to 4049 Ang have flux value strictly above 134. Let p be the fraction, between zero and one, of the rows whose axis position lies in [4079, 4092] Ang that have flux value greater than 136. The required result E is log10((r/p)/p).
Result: 1.7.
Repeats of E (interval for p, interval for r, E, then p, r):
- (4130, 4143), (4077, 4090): 1.0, 0.4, 2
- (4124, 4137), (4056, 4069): 1.1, 0.3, 1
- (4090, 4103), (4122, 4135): 1.7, 0.3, 4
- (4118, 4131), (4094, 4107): 0.7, 0.4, 1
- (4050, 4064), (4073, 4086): 2.0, 0.1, 2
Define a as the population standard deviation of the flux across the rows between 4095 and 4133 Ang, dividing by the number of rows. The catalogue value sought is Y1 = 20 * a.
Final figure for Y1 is 317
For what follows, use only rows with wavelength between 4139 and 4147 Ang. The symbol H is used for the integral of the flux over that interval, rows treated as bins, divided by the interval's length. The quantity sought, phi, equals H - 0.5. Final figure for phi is 133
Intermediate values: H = 133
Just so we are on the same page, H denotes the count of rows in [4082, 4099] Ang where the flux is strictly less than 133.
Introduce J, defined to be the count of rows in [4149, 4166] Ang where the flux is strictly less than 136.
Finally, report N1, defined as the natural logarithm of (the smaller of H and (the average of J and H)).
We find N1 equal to 1.39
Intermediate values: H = 4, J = 7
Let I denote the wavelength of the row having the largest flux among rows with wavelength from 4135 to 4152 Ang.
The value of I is 4151.51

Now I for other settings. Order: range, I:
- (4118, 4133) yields 4124.83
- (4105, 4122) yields 4121.04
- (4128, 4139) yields 4138.15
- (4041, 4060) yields 4042.09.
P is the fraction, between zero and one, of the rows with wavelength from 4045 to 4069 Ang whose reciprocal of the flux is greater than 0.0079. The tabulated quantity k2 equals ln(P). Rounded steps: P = 0.38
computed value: -0.96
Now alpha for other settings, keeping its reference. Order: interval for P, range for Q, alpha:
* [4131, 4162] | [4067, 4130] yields -98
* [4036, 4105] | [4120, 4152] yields -15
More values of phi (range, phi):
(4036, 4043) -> 144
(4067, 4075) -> 129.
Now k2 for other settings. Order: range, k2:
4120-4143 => -2.48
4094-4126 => -0.64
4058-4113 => -0.80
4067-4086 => -1.20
